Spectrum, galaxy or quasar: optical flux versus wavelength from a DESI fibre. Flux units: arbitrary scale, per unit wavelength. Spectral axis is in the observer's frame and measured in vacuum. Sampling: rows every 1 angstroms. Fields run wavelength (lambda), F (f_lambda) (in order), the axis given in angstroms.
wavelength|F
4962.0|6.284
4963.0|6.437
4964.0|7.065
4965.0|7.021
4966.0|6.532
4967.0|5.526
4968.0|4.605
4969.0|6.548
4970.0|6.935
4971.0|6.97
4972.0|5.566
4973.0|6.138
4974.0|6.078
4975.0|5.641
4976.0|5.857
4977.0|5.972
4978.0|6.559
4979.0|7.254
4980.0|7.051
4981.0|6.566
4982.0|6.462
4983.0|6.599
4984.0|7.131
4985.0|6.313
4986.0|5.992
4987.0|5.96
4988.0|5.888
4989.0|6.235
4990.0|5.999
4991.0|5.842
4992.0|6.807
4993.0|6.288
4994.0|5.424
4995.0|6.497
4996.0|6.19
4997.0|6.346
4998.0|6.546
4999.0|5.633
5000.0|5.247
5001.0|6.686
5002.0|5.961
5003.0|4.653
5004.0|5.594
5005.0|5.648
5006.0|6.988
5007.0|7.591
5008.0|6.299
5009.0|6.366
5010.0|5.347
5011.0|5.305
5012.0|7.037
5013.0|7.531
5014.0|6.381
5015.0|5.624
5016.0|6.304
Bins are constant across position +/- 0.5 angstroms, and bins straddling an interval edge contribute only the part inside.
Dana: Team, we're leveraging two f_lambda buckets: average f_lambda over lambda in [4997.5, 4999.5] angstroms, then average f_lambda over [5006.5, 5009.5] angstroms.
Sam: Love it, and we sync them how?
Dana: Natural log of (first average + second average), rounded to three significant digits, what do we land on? 2.55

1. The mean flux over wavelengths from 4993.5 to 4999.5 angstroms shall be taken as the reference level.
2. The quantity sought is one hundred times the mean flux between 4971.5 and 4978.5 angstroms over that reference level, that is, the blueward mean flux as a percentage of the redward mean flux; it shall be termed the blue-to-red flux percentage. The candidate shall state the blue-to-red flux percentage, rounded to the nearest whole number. 98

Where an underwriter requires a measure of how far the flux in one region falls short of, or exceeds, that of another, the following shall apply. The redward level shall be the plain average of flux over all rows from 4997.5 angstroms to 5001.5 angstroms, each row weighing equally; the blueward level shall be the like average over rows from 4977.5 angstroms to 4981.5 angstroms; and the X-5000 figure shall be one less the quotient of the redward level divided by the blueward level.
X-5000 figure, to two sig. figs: 0.12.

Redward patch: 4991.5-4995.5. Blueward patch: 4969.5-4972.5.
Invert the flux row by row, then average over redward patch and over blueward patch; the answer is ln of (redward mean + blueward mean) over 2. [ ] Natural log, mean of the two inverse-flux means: -1.84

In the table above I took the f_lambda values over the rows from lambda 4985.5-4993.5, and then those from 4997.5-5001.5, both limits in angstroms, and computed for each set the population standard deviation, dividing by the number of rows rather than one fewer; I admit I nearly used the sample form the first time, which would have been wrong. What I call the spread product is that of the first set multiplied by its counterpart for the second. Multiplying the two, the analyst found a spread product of 0.18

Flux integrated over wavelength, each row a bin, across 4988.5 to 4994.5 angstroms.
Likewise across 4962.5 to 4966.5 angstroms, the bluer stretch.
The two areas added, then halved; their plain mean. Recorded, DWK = 32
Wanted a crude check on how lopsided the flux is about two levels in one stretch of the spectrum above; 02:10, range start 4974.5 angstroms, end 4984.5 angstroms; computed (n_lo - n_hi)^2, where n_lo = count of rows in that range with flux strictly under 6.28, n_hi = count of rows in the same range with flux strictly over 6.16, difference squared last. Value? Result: 16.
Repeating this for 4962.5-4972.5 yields 16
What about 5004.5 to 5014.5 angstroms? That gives 16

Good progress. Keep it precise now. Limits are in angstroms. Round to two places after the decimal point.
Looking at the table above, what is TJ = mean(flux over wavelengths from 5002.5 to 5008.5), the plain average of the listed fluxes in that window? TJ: 6.13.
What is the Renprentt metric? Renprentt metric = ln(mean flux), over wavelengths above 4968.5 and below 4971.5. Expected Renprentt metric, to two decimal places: 1.92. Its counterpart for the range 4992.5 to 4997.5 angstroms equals 1.82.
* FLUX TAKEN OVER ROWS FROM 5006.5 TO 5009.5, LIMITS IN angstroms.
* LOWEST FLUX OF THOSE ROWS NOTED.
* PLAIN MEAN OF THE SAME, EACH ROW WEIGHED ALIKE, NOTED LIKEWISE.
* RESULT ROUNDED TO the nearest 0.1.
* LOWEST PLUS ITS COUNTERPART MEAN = 13.1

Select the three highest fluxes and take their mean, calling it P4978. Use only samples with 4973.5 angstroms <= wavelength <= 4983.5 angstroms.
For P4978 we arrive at 6.97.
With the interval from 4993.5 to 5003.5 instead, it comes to 6.58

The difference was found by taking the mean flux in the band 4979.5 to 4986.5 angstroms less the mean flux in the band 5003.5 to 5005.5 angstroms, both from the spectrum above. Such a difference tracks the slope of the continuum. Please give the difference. 1.0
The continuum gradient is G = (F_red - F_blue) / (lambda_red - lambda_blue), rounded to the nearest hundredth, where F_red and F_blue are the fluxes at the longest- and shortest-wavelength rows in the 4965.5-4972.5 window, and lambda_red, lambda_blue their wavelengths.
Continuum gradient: -0.16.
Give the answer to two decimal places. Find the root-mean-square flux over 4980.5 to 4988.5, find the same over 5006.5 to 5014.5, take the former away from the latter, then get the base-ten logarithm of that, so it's -0.80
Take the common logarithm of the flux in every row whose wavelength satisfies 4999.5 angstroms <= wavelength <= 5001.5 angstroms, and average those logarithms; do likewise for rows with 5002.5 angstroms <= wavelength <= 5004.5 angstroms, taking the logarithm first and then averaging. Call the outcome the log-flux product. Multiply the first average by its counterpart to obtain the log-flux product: 0.55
